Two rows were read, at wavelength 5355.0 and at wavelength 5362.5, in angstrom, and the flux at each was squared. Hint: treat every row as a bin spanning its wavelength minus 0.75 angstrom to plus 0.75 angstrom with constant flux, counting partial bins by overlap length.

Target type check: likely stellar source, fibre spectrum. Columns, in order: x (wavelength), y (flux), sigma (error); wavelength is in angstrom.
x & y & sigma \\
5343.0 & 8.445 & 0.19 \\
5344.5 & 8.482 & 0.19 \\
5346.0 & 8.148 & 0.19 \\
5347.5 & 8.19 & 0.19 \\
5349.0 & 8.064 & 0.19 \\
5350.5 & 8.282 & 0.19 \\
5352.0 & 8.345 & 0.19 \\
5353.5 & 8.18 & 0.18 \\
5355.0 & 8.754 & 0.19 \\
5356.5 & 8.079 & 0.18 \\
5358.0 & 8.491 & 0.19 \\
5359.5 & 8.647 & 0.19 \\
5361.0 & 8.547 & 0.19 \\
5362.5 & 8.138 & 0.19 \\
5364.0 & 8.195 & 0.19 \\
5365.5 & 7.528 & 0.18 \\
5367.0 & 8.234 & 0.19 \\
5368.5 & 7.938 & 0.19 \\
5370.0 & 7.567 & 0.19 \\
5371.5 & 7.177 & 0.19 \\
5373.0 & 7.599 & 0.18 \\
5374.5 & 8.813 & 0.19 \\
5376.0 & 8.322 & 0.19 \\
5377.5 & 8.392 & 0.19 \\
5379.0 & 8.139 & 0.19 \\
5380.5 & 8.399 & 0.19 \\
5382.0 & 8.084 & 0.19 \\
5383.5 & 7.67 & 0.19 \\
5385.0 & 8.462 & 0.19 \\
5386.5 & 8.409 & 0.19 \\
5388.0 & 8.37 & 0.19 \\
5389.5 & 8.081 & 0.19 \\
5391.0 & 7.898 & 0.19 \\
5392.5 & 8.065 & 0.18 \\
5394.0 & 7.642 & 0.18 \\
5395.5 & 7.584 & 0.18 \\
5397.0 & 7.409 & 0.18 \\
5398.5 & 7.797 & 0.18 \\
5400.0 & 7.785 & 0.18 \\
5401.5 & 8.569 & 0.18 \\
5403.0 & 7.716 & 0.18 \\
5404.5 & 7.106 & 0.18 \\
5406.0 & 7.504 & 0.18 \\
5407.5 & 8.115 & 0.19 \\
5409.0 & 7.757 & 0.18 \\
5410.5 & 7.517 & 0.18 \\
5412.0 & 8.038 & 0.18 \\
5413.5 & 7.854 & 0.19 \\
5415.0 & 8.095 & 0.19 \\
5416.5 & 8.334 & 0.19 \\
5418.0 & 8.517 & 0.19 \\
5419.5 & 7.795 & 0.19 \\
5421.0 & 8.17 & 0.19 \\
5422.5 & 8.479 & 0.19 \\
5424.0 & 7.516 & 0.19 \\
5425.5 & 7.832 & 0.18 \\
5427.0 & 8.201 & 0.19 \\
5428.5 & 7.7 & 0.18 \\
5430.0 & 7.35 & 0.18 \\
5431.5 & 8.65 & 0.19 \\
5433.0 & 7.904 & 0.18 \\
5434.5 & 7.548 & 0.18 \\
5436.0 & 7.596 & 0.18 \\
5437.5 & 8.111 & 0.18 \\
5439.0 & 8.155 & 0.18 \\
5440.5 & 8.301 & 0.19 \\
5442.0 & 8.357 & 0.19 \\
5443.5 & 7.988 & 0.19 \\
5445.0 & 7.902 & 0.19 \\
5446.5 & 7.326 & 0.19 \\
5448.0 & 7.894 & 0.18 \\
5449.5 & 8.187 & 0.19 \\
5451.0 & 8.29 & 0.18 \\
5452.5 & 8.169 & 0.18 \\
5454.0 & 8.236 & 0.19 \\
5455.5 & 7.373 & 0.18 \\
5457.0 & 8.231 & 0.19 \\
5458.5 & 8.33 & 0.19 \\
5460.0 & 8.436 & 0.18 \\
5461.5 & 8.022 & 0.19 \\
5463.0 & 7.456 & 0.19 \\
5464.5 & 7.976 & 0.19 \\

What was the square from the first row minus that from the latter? 10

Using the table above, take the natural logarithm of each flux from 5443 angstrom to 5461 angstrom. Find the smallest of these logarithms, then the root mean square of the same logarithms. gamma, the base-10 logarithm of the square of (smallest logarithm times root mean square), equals 1.24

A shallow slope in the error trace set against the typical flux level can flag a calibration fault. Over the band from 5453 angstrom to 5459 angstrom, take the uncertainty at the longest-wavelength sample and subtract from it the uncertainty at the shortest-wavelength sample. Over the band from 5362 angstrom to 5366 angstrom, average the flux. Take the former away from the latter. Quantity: 8.0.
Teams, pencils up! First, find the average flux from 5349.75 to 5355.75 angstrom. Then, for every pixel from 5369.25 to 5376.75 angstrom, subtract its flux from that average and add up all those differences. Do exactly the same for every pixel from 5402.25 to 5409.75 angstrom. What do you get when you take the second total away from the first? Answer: -1.3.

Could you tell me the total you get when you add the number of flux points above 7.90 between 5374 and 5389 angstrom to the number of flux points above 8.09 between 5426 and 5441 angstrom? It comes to 14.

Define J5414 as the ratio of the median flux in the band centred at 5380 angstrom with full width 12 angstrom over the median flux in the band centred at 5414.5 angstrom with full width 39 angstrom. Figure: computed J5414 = 1.07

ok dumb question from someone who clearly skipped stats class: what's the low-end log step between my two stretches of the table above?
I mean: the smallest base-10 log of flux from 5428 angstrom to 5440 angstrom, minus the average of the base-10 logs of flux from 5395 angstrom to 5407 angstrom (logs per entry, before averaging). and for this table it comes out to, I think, -0.019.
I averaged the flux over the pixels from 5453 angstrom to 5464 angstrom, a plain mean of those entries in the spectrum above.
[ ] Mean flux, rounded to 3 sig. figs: 8.01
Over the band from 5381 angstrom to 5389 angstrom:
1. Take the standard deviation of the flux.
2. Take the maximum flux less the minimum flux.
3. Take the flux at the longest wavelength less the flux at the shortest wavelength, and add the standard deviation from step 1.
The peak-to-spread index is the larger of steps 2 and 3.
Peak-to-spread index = 0.79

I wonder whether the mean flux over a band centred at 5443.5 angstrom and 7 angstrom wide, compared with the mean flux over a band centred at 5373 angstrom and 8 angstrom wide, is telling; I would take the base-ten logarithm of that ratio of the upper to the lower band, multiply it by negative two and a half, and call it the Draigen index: -0.01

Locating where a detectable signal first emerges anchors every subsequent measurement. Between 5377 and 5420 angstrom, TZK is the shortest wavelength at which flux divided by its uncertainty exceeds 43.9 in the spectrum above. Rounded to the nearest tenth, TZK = 5377.5 angstrom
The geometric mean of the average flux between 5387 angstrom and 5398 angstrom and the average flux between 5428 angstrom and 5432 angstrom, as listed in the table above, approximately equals 7.9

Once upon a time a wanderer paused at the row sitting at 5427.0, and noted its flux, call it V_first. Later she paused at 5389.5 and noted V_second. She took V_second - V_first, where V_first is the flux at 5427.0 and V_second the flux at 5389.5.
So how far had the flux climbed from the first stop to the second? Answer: -0.12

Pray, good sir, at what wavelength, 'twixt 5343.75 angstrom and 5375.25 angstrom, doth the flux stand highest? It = 5374.5 angstrom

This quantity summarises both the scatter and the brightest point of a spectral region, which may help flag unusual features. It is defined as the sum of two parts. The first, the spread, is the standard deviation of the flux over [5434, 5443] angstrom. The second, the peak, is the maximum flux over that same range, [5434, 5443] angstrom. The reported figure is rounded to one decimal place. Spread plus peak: 8.7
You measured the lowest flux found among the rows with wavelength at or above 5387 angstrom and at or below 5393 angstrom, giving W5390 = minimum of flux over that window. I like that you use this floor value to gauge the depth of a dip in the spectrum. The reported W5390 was 7.898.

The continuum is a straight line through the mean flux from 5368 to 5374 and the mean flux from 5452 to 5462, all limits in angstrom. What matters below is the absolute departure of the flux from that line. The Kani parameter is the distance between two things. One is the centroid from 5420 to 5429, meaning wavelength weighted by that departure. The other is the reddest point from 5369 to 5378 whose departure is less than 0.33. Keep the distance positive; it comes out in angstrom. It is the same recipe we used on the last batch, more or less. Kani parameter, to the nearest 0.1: 51.2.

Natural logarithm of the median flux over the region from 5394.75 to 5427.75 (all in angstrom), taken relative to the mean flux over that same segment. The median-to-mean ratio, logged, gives -0.010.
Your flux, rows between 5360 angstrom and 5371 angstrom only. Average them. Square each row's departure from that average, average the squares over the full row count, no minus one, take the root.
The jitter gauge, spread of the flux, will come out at 0.34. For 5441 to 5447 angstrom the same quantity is 0.37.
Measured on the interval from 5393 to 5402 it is 0.37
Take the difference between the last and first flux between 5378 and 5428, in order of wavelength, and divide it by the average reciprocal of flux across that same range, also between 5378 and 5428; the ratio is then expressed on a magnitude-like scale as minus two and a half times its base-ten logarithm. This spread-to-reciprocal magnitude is 0.8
